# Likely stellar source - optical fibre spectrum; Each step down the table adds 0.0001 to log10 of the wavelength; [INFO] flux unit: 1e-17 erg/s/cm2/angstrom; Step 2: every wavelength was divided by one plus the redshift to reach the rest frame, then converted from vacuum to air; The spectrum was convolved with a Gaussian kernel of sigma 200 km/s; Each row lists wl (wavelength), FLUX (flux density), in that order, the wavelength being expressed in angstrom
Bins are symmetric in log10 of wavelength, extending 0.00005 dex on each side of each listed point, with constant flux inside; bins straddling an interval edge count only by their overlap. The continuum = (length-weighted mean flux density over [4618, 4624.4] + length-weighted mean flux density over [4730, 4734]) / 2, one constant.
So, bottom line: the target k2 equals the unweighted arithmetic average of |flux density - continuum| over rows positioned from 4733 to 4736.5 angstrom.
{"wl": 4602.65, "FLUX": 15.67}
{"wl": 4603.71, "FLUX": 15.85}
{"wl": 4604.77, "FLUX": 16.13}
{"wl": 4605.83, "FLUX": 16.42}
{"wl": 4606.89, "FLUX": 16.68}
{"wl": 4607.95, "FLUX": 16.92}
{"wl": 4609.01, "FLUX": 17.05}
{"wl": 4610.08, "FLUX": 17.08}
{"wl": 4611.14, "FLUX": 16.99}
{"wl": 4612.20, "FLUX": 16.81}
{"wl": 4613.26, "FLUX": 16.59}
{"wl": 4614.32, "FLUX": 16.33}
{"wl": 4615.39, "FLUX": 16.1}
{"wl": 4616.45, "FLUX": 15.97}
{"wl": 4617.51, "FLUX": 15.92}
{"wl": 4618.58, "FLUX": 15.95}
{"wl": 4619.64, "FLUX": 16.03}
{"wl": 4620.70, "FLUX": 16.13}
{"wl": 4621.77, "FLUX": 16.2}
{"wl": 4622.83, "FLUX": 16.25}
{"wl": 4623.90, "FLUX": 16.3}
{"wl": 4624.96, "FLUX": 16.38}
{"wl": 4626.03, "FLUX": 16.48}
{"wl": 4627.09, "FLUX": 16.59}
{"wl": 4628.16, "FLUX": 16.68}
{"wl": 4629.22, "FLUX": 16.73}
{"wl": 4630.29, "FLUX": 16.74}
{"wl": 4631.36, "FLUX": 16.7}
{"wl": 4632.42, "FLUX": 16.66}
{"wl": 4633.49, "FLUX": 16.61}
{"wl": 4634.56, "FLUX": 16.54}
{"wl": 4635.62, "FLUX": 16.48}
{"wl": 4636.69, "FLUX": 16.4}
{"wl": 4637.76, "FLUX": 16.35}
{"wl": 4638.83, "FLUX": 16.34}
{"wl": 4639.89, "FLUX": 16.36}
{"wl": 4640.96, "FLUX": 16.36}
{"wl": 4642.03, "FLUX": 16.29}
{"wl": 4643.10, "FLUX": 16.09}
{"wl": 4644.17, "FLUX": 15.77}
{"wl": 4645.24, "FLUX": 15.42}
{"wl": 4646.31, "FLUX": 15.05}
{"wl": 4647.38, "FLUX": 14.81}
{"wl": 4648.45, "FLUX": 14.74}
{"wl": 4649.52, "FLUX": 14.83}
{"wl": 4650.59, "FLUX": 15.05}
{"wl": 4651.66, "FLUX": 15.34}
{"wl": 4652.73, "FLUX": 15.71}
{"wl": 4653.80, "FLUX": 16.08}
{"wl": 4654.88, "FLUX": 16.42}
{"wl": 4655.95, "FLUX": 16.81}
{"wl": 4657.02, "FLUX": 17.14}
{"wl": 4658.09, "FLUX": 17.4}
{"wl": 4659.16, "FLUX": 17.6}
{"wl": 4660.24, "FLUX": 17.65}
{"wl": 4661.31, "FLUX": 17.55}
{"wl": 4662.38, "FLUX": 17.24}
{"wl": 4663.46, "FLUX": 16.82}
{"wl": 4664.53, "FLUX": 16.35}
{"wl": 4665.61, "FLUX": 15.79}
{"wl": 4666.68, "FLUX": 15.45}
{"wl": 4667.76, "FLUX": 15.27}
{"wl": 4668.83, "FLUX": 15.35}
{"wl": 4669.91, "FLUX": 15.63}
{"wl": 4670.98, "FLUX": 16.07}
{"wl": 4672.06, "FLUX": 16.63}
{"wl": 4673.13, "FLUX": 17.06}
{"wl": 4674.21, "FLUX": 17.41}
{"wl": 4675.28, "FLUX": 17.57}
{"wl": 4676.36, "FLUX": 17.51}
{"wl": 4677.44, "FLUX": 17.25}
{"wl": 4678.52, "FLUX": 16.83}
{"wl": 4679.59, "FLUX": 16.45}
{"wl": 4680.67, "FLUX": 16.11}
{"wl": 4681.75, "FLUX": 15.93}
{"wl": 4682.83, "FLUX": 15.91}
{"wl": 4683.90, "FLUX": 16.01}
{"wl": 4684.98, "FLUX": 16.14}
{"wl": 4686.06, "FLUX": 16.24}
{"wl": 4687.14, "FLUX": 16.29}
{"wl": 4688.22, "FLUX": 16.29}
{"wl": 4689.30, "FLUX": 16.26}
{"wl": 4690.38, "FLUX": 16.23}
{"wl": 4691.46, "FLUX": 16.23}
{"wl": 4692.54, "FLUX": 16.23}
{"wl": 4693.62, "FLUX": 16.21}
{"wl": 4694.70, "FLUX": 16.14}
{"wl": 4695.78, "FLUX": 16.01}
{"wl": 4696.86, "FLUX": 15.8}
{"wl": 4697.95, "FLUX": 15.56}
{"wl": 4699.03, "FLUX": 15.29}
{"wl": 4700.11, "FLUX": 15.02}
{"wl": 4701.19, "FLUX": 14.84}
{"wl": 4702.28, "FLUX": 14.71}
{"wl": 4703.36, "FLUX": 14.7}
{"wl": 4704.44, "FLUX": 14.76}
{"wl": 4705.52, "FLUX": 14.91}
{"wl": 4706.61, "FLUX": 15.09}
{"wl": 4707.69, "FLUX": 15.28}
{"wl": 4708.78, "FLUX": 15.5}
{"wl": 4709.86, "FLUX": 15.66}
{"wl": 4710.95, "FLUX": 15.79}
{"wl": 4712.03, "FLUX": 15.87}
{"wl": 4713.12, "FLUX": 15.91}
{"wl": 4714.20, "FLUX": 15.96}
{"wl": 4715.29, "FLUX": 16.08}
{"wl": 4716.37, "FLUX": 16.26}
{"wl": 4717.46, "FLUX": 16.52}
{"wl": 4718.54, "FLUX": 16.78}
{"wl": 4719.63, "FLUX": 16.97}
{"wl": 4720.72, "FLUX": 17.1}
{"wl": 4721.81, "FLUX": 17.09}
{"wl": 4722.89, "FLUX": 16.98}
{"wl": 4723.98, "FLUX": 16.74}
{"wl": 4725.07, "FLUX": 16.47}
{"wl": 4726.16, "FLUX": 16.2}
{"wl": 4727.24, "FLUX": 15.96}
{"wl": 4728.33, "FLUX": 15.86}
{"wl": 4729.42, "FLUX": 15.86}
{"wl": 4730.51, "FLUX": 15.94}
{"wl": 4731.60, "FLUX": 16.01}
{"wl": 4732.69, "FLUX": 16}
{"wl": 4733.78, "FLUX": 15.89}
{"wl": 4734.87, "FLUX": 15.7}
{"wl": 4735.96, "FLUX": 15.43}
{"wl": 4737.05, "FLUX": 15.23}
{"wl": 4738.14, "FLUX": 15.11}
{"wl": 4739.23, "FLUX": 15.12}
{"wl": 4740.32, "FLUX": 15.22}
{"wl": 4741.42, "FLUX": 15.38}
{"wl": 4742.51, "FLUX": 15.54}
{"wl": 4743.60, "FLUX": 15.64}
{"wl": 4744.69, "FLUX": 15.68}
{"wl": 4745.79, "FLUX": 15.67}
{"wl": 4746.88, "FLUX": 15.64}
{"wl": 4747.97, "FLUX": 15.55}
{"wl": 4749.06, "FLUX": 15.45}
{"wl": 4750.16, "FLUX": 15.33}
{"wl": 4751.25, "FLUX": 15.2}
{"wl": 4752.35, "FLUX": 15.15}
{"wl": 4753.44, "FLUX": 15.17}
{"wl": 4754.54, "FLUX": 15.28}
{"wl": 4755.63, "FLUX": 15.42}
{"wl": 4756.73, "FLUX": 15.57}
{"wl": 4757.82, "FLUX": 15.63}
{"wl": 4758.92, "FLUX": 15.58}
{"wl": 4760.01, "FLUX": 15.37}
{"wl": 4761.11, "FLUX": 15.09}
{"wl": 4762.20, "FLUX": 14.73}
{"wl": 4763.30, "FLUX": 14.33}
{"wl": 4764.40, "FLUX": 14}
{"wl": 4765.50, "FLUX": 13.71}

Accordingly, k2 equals 0.37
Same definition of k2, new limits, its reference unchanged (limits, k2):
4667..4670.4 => 0.63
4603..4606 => 0.22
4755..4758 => 0.50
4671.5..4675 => 0.99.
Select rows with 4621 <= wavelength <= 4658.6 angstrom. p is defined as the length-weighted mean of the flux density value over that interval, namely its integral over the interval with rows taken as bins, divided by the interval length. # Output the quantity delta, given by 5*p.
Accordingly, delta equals 80.9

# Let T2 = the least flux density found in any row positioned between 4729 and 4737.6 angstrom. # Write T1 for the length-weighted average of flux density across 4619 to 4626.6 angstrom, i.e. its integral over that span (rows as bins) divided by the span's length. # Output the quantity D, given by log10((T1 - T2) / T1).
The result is -1.20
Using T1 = 16.3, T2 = 15.23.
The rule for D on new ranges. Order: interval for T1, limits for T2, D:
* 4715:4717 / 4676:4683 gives -1.73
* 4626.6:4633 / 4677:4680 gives -1.87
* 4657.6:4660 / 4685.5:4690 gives -1.15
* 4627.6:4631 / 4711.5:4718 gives -1.31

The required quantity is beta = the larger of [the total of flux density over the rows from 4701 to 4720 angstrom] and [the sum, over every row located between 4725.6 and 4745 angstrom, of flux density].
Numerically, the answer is 282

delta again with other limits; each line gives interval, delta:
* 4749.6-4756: 76.2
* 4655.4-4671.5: 82.7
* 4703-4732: 80.1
